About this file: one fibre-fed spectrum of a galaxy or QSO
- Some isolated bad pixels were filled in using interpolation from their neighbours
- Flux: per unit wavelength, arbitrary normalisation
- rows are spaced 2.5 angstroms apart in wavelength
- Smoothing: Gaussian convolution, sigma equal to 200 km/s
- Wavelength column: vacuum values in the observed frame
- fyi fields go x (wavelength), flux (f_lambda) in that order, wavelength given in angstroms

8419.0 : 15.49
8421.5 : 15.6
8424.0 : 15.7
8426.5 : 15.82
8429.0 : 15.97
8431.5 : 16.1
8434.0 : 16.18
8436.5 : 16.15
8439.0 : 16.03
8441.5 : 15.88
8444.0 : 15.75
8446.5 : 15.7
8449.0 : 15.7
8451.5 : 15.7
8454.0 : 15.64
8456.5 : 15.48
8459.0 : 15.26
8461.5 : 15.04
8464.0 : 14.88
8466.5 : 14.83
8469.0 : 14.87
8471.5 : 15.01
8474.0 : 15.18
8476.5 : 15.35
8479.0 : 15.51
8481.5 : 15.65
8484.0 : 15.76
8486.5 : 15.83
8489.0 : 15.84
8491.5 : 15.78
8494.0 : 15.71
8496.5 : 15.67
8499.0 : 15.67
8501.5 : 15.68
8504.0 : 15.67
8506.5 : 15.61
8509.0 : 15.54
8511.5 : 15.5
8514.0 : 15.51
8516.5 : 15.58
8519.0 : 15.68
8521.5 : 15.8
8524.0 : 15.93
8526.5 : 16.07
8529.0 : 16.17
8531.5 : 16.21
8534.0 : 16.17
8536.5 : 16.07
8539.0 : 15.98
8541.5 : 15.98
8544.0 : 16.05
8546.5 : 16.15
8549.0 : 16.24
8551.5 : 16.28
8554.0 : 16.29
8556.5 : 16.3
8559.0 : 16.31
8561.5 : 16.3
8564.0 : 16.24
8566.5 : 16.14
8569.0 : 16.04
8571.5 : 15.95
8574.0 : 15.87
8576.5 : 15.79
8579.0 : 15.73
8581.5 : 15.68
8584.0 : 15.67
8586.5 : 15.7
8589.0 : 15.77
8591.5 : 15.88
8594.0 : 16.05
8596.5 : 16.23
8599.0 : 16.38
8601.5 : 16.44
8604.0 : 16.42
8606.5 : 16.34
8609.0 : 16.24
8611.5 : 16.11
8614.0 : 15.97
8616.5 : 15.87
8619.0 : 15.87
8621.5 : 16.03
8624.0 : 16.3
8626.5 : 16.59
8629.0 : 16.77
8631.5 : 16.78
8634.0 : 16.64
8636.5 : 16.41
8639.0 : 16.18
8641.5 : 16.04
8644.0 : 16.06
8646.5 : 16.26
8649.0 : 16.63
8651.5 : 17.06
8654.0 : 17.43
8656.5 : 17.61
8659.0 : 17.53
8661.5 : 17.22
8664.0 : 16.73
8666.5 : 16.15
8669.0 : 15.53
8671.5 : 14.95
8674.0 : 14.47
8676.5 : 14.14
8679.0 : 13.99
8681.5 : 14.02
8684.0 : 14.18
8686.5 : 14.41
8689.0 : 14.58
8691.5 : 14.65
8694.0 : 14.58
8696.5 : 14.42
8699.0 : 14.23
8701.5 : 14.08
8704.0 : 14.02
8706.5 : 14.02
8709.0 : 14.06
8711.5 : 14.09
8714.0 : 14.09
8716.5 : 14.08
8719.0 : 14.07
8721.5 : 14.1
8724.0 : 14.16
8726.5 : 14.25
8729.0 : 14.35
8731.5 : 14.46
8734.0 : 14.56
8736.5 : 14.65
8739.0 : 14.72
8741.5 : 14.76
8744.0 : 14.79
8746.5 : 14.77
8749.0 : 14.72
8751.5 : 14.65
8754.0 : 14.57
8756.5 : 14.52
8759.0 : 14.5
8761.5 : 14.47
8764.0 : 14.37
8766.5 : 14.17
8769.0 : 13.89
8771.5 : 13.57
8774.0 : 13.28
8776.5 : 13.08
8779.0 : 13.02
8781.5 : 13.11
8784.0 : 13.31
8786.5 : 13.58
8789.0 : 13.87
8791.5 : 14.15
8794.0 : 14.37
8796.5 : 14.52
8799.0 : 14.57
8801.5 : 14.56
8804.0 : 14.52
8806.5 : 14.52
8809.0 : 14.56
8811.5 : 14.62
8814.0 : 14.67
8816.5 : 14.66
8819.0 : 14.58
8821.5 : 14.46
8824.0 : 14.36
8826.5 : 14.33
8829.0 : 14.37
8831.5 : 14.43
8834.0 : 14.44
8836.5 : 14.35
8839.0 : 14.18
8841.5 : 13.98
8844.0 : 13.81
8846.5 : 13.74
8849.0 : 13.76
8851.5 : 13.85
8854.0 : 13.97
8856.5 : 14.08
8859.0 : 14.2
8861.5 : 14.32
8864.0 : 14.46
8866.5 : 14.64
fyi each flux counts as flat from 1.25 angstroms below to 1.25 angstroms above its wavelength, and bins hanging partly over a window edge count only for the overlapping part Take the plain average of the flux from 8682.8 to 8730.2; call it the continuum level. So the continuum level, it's 14.2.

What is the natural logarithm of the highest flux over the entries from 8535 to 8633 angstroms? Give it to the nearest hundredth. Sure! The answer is 2.82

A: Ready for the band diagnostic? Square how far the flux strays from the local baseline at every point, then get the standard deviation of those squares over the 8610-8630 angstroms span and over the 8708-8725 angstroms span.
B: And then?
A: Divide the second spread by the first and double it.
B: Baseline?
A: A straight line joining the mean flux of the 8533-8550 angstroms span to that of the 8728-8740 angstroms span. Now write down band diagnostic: 0.2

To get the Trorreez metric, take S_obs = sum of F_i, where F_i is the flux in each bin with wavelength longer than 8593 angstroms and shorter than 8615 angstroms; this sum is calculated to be 146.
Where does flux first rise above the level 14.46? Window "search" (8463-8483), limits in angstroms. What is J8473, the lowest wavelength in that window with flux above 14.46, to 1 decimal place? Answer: 8464.0 angstroms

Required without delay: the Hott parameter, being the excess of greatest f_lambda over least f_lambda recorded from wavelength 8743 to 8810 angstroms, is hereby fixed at 1.8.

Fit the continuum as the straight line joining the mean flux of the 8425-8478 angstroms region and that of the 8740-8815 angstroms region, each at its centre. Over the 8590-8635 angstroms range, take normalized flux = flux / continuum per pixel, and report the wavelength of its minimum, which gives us 8591.5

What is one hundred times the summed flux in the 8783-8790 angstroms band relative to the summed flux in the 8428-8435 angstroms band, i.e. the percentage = 84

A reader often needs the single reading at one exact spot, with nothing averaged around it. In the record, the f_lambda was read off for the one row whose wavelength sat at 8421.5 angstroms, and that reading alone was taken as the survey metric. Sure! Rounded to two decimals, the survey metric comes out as 15.60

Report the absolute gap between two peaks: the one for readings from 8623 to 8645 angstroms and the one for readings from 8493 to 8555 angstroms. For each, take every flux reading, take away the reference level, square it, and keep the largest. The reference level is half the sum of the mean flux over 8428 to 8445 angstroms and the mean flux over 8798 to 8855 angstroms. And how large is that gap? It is 1.34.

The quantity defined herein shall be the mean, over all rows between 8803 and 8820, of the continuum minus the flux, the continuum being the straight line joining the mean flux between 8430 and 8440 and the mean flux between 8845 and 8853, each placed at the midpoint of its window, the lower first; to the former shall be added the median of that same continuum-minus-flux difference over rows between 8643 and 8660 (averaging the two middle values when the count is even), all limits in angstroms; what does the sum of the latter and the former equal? -2.8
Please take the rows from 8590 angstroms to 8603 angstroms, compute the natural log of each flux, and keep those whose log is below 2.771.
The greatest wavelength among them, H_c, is 8591.5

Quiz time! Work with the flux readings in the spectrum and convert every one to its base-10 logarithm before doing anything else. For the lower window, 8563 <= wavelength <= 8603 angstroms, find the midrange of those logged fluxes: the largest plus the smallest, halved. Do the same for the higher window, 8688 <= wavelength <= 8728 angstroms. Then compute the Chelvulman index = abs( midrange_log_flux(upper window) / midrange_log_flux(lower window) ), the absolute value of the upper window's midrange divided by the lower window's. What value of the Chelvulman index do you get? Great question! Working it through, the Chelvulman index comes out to 0.96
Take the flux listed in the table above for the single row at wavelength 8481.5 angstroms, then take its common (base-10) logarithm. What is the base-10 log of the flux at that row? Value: 1.195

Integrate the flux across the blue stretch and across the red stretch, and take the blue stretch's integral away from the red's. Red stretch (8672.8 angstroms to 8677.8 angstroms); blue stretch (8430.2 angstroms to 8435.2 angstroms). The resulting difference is -9.2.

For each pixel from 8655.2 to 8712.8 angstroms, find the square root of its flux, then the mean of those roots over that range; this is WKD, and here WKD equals 3.86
